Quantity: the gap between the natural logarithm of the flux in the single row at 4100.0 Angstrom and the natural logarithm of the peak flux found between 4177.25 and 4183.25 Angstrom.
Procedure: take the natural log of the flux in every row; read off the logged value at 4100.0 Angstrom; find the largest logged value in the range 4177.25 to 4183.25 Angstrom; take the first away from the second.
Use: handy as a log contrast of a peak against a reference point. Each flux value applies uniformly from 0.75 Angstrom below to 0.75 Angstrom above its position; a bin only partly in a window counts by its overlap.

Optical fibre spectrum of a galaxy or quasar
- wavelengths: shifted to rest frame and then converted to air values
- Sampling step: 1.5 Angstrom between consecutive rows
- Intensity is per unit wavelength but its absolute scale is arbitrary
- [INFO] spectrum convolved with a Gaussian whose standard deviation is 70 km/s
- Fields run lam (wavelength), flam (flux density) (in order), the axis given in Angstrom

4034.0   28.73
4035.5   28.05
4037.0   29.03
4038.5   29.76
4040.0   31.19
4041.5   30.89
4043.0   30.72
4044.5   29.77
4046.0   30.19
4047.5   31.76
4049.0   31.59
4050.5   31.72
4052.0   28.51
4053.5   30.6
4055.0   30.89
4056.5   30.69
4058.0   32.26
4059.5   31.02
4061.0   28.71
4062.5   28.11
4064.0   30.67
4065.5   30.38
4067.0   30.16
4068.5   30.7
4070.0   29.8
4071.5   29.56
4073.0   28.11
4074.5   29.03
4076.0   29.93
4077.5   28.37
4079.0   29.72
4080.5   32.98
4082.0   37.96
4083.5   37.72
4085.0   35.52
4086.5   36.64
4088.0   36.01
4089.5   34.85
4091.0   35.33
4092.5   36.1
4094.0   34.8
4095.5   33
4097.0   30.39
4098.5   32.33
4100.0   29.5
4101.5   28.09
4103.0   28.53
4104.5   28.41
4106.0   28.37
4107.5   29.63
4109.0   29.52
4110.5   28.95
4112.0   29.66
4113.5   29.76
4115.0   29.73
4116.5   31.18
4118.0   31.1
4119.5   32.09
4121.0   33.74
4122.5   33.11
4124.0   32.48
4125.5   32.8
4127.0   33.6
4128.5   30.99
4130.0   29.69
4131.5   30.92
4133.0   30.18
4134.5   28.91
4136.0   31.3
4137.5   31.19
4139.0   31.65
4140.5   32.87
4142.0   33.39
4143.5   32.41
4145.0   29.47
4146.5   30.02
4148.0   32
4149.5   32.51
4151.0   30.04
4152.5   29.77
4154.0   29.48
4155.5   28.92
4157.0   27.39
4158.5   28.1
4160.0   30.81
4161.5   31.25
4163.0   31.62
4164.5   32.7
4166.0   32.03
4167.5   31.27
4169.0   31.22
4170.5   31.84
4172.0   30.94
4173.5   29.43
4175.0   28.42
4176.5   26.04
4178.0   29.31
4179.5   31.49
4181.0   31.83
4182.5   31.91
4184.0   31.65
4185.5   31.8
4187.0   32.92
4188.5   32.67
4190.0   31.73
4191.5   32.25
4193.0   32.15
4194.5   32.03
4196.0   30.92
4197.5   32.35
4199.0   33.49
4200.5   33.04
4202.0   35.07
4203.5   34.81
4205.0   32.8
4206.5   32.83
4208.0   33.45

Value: 0.08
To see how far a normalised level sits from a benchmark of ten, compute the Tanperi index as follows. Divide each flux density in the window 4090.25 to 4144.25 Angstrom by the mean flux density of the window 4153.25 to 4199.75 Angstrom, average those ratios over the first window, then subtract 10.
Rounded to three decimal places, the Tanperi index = -8.990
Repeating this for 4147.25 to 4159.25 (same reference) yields -9.038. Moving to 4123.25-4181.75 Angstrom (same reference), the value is -9.006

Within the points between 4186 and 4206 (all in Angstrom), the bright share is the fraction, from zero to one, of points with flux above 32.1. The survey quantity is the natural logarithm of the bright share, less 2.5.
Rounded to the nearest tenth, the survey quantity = -2.8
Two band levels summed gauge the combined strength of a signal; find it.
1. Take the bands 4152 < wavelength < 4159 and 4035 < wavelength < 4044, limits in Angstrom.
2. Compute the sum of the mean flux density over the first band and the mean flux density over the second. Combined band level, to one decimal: 58.7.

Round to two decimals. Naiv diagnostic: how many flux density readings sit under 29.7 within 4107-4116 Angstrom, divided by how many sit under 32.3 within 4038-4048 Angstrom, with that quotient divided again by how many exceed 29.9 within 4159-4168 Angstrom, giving 0.10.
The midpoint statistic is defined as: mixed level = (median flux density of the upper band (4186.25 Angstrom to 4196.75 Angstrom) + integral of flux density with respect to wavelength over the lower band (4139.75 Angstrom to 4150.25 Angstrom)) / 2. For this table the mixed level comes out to 183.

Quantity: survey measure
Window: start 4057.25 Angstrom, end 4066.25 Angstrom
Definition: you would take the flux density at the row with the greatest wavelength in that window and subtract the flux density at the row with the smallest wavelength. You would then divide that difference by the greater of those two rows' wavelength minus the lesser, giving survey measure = -0.25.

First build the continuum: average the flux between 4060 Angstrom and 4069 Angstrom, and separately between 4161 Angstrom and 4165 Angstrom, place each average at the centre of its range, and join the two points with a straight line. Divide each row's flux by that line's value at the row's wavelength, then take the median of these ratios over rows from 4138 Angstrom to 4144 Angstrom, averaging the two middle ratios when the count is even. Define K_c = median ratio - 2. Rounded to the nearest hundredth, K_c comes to -0.96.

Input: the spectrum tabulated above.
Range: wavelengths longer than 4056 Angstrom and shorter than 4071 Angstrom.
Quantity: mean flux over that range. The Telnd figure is 30.2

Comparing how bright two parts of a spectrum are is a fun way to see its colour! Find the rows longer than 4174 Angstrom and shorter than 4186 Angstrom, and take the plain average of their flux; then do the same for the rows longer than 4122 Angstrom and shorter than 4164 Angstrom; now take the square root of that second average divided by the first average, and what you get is 1.01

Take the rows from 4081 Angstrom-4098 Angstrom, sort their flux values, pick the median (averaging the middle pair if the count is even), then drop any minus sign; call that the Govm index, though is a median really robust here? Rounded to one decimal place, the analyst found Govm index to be 35.5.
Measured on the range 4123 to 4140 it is 31.2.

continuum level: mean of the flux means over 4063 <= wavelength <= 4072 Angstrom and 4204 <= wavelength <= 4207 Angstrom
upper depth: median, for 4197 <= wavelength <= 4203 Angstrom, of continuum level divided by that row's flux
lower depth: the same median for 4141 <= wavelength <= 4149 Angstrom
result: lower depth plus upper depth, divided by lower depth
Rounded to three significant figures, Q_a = 1.96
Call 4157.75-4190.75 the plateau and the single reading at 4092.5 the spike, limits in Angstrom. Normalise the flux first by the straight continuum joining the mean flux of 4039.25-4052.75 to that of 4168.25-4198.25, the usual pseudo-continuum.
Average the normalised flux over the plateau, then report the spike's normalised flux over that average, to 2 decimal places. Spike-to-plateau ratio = 1.18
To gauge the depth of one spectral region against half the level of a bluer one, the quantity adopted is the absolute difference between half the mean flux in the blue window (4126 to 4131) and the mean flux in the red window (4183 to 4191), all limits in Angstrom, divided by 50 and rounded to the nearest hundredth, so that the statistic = 0.33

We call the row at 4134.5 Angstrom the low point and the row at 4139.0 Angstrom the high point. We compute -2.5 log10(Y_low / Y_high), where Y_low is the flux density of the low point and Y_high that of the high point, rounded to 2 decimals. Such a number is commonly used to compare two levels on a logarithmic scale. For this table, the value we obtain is 0.10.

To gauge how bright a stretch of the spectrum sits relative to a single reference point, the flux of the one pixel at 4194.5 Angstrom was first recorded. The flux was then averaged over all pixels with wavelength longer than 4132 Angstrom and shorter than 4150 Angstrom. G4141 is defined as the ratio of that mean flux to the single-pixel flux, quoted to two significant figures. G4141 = 0.98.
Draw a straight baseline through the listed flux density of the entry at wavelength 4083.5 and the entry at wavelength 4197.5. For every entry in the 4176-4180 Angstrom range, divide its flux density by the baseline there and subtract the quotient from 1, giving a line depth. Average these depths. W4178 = 0.13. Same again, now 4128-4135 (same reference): 0.15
